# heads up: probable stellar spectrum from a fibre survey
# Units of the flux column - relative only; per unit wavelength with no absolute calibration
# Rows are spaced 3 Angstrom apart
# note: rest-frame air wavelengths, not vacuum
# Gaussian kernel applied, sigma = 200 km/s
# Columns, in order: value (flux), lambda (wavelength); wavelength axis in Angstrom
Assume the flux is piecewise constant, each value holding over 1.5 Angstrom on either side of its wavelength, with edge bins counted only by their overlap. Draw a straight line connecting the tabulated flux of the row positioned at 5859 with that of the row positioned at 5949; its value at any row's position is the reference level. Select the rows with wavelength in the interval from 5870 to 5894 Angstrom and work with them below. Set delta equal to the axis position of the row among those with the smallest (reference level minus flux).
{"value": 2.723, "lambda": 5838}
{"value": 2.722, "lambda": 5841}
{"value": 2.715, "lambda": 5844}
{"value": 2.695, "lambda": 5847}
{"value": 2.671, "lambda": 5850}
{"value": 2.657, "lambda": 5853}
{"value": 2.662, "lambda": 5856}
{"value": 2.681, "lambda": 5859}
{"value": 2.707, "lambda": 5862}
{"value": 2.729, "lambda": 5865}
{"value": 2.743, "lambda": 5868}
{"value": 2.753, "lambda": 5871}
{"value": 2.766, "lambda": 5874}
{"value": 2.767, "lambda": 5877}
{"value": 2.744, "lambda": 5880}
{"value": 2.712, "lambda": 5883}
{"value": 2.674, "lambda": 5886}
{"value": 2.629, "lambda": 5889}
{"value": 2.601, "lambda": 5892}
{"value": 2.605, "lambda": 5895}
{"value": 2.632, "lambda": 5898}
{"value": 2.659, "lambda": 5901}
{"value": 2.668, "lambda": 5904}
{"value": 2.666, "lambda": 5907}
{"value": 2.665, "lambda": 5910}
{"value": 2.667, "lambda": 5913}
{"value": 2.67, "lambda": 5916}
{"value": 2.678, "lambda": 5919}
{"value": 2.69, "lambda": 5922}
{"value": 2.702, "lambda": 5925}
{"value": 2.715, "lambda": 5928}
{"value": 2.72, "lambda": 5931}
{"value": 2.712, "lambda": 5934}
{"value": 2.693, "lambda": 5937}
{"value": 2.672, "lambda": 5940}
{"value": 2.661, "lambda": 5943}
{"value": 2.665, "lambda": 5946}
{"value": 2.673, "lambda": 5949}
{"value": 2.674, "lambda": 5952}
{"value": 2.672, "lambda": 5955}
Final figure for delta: 5877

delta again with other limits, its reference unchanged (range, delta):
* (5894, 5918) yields 5916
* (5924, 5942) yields 5931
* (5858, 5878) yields 5877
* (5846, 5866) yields 5865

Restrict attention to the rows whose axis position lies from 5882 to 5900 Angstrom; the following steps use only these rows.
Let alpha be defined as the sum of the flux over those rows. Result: 15.9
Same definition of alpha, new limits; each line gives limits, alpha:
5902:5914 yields 10.7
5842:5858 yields 13.4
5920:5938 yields 16.2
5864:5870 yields 5.5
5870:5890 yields 19.0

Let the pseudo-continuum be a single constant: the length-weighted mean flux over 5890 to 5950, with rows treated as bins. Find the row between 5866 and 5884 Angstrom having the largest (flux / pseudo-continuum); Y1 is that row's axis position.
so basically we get 5877 Angstrom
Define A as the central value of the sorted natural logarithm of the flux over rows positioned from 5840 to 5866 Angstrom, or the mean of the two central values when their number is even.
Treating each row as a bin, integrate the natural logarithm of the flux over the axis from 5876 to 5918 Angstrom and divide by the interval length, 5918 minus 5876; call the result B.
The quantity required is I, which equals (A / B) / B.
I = 1.03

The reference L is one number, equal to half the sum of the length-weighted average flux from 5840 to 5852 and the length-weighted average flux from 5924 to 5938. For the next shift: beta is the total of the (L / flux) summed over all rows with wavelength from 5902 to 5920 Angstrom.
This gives 6.1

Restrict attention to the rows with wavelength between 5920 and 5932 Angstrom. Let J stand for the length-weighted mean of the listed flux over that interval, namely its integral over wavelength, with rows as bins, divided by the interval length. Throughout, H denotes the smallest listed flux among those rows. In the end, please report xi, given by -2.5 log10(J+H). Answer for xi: -1.83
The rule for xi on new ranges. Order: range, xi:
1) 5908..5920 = -1.82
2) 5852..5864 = -1.82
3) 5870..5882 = -1.85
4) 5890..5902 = -1.80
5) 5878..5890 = -1.82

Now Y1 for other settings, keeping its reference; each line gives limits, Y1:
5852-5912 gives 5877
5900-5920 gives 5919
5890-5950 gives 5931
